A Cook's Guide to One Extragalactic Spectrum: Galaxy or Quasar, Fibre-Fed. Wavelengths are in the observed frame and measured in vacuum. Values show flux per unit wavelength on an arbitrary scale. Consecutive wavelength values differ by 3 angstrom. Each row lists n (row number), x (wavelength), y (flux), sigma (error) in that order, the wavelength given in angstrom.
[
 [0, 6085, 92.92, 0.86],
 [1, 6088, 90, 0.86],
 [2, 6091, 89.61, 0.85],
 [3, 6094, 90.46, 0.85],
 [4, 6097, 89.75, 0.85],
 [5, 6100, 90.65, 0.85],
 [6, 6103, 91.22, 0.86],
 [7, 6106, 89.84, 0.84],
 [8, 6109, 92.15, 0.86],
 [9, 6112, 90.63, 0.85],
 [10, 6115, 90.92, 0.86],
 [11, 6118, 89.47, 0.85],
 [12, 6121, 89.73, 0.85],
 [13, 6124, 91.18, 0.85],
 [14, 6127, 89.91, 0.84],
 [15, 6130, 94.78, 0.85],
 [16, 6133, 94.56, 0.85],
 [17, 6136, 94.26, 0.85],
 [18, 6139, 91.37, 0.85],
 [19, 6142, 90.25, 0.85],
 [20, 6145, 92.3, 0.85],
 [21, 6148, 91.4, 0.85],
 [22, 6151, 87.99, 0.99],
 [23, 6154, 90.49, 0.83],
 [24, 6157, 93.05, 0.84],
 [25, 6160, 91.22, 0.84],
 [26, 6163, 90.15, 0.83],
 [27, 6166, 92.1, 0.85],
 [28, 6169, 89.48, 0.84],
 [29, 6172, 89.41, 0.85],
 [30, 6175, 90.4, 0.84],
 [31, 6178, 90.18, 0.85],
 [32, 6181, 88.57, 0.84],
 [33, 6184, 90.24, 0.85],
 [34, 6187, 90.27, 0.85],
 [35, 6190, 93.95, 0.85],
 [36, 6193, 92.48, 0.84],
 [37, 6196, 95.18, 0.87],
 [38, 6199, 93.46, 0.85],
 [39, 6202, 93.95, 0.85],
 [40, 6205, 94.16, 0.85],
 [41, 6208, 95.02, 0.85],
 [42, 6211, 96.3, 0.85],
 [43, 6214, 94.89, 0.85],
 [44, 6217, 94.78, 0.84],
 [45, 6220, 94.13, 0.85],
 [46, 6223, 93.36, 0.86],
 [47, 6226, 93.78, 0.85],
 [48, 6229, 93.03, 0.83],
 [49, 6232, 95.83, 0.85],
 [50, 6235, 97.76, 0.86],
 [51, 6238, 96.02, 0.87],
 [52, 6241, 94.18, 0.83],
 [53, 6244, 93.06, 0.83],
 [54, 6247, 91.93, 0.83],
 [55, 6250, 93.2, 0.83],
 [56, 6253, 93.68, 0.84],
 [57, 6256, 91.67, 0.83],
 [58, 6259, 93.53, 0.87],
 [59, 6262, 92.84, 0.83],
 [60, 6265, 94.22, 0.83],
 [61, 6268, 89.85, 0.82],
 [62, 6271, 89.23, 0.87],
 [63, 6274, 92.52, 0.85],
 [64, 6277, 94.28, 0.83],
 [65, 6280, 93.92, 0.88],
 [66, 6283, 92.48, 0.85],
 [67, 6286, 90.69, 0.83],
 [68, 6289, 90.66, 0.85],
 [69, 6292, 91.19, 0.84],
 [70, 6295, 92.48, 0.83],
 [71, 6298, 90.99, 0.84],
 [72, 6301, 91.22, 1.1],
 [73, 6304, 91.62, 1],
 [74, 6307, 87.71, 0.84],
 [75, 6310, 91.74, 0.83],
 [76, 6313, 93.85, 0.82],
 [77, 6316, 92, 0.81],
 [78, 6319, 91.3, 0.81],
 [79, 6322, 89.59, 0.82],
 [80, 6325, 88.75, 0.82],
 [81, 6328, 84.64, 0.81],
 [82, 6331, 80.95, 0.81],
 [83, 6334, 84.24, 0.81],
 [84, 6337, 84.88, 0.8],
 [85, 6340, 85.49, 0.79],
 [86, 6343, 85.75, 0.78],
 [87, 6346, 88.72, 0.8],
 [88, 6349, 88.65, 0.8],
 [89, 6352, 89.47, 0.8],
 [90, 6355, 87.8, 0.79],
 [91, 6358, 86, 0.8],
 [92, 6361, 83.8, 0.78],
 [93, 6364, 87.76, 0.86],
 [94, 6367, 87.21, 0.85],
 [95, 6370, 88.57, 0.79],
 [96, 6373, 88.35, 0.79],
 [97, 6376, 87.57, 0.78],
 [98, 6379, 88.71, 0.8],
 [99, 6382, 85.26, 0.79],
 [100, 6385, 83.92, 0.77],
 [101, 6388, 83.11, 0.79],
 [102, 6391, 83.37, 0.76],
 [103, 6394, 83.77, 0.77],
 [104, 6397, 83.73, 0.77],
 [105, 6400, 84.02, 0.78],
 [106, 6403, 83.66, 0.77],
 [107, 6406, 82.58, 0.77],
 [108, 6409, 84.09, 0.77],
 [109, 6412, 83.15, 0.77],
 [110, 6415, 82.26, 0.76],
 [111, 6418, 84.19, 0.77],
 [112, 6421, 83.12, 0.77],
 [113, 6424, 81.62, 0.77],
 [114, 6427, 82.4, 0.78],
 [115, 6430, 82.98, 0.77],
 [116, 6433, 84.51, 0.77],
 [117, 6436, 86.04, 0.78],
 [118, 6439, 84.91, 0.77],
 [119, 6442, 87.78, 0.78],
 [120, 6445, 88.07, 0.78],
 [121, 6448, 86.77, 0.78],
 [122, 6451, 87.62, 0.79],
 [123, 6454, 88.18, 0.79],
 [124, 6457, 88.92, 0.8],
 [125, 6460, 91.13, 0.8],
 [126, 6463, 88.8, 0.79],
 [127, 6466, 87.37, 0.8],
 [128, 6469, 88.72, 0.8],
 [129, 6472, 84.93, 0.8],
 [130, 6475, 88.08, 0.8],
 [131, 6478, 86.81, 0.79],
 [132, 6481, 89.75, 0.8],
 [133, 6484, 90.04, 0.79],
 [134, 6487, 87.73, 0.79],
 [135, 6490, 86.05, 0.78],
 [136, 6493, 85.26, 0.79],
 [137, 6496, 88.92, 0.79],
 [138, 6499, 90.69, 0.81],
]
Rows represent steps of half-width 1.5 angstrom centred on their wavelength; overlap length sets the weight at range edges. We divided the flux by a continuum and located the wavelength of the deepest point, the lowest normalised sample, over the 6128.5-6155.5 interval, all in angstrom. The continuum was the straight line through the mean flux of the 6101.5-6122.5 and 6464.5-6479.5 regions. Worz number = 6151 angstrom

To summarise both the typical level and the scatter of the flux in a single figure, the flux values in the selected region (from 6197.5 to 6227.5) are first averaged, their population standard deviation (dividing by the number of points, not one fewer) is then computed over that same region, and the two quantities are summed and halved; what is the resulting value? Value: 47.6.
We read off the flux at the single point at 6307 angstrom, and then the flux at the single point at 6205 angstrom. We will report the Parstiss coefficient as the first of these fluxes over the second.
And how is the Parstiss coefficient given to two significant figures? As 0.93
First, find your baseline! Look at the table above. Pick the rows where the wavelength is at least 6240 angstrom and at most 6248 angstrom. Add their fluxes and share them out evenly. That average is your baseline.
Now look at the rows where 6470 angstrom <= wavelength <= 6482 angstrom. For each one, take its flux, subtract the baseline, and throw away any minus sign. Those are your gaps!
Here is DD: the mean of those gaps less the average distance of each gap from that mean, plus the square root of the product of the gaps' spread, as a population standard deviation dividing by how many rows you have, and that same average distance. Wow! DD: 6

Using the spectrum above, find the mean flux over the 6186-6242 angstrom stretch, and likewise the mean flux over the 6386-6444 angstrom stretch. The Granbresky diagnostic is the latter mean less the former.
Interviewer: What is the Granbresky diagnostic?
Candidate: -11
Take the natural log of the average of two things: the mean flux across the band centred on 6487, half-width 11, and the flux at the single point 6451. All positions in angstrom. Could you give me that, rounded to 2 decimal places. 4.47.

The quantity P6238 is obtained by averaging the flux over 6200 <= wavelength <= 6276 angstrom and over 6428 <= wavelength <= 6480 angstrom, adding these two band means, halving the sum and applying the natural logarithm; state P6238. 4.505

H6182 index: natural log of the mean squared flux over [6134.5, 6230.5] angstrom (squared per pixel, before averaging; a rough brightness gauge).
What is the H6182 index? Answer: 9.05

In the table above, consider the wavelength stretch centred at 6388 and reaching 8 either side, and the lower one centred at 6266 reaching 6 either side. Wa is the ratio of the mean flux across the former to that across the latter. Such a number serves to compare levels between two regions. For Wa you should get 0.92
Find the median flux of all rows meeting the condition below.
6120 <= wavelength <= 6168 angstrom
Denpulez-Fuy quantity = 91.3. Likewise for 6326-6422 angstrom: 84.4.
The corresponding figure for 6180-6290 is 93.5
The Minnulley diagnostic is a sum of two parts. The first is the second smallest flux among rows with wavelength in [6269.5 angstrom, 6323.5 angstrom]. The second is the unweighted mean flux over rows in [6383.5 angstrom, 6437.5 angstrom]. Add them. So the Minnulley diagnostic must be 173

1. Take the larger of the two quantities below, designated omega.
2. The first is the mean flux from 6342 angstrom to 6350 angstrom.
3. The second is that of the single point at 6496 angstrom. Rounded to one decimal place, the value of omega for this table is 88.9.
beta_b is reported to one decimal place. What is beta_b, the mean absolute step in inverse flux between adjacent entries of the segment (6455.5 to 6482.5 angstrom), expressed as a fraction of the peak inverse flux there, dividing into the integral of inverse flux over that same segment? 12.1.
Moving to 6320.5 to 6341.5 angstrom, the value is 9.9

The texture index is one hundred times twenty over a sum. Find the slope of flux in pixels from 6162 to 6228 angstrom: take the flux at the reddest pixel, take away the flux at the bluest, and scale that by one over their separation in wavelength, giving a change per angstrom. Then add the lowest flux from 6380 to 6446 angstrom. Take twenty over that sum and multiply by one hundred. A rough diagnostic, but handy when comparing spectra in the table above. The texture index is 24.5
